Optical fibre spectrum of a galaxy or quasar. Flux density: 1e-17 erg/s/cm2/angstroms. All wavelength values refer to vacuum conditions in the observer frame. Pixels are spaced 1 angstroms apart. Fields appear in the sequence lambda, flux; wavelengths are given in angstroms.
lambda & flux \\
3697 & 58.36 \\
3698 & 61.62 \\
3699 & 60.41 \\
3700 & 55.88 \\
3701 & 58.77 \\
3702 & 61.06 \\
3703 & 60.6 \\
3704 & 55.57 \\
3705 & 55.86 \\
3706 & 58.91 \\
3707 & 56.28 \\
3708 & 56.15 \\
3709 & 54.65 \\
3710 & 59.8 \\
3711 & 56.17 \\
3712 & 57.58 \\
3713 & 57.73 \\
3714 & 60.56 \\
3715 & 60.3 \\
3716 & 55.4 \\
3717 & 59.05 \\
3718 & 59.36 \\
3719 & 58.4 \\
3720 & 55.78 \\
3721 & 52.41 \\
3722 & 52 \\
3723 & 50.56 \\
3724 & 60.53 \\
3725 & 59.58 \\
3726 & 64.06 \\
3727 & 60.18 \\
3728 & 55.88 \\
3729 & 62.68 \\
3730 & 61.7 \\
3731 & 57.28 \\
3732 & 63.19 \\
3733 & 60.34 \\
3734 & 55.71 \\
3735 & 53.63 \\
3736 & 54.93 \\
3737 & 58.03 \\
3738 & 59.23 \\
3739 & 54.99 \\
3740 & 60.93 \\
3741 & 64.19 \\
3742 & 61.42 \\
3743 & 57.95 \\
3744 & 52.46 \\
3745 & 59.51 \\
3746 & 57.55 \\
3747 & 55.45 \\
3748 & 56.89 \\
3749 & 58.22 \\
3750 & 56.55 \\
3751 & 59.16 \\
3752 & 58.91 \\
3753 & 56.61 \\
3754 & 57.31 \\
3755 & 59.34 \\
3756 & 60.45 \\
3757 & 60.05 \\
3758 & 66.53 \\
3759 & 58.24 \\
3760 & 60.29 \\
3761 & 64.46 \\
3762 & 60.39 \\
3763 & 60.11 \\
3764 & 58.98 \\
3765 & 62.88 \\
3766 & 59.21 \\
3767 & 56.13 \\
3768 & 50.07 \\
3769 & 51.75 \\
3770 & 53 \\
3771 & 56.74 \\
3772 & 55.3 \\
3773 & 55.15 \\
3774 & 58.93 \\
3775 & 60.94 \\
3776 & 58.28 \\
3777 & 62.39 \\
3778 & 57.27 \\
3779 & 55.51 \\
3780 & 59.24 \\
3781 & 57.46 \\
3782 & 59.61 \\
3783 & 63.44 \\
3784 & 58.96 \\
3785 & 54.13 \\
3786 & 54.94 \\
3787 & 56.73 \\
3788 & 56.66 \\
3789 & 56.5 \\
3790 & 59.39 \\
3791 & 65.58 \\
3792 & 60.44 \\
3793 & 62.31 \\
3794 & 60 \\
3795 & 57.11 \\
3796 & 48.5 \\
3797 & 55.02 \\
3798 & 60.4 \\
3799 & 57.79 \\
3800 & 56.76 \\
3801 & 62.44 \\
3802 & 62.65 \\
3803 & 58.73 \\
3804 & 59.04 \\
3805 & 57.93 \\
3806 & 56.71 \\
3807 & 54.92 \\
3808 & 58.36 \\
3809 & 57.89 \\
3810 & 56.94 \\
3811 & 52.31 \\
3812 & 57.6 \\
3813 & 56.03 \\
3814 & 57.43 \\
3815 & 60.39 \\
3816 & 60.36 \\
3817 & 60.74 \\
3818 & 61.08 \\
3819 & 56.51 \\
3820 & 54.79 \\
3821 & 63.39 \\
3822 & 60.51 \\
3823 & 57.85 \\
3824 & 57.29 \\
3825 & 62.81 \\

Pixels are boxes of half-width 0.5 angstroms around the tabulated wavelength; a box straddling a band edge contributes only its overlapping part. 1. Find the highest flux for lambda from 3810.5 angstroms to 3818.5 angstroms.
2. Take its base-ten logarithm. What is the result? 1.79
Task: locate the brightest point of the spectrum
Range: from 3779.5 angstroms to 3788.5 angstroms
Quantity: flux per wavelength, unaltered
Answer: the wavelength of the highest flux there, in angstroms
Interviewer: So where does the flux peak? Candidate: 3783 angstroms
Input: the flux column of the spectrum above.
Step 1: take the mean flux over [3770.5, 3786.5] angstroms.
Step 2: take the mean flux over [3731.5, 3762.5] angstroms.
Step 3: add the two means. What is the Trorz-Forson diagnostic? 117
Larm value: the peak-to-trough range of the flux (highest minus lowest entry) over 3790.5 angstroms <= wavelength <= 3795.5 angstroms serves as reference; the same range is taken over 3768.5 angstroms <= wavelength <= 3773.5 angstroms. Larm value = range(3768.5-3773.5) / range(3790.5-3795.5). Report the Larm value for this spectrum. 0.6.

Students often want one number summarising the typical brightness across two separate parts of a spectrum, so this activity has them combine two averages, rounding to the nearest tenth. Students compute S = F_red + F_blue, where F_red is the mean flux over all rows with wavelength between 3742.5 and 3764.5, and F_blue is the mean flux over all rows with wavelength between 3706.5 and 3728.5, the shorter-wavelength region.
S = 116.3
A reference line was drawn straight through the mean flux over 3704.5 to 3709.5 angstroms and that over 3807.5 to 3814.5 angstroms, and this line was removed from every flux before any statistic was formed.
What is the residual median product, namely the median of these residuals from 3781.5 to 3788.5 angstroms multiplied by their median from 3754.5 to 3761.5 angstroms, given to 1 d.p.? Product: 0.5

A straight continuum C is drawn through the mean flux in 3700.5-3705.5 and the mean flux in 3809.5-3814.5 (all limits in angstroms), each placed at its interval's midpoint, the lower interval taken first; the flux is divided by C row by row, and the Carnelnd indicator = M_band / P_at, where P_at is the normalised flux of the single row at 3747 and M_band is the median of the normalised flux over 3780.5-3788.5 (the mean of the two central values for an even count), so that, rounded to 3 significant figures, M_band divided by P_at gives 1.04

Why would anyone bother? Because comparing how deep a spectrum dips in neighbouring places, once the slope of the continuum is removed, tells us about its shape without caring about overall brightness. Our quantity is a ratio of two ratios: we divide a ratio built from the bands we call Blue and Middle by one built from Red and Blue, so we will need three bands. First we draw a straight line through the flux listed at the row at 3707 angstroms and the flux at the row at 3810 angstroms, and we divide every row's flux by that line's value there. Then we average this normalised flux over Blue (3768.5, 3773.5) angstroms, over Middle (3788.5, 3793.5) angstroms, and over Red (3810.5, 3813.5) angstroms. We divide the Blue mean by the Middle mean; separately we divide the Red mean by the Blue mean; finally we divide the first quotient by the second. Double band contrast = 0.89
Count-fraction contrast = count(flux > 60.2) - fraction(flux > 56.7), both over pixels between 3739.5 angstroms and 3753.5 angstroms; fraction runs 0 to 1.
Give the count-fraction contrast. 2.3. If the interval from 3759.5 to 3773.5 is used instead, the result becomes 3.4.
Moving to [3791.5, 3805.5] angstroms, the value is 4.1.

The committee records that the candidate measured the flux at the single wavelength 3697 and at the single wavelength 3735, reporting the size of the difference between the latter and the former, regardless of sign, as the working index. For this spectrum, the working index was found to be 4.7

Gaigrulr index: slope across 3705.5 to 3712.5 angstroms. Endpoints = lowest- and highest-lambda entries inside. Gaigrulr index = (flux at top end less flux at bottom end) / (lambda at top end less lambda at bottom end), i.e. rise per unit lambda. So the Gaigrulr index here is -0.2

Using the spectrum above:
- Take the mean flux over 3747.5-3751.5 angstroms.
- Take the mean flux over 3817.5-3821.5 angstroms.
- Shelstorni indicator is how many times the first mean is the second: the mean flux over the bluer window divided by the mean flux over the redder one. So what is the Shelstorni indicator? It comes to 0.98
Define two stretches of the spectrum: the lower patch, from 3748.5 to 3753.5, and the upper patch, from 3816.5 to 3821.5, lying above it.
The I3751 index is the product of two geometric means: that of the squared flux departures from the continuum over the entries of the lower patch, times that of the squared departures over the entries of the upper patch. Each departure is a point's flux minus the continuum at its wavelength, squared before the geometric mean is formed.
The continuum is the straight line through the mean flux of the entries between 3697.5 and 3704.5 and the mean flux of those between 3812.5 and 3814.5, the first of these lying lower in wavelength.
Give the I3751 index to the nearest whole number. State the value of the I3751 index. 2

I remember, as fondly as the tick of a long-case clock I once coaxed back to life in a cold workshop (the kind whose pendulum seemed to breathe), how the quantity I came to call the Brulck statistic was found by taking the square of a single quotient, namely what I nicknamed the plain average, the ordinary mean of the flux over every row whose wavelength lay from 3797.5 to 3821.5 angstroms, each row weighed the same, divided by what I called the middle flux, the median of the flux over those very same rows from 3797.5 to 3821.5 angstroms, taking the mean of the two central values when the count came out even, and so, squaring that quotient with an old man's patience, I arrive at 1.02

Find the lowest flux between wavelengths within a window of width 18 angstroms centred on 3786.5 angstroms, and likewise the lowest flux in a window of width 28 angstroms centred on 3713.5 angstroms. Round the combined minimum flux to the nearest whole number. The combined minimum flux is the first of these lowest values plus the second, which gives 105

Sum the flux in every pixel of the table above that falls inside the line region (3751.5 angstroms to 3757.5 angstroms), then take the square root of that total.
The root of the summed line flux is 18.8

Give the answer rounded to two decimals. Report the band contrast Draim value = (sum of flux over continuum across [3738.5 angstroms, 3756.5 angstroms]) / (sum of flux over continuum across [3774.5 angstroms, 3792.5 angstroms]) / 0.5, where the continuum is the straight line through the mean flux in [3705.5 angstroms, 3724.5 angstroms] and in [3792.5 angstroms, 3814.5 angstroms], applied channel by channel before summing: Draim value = 1.99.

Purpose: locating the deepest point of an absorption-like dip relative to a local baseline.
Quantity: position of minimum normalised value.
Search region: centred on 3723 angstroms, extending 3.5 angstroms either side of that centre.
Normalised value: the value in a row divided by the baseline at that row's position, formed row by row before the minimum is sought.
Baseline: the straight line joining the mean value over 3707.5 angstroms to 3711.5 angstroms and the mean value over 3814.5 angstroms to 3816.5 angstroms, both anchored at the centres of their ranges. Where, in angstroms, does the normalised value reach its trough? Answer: 3723 angstroms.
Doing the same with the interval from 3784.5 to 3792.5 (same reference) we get 3785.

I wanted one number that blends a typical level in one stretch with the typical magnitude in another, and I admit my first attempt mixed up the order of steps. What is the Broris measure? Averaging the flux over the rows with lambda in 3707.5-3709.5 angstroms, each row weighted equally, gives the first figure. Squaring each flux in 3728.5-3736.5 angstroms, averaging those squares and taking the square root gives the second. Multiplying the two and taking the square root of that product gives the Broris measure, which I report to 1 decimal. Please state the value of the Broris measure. 57.1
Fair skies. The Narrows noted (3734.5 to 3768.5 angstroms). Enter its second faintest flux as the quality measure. 52.46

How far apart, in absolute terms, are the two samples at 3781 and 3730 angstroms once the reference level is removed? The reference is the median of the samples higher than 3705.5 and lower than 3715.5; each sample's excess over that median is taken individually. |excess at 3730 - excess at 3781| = 4.2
